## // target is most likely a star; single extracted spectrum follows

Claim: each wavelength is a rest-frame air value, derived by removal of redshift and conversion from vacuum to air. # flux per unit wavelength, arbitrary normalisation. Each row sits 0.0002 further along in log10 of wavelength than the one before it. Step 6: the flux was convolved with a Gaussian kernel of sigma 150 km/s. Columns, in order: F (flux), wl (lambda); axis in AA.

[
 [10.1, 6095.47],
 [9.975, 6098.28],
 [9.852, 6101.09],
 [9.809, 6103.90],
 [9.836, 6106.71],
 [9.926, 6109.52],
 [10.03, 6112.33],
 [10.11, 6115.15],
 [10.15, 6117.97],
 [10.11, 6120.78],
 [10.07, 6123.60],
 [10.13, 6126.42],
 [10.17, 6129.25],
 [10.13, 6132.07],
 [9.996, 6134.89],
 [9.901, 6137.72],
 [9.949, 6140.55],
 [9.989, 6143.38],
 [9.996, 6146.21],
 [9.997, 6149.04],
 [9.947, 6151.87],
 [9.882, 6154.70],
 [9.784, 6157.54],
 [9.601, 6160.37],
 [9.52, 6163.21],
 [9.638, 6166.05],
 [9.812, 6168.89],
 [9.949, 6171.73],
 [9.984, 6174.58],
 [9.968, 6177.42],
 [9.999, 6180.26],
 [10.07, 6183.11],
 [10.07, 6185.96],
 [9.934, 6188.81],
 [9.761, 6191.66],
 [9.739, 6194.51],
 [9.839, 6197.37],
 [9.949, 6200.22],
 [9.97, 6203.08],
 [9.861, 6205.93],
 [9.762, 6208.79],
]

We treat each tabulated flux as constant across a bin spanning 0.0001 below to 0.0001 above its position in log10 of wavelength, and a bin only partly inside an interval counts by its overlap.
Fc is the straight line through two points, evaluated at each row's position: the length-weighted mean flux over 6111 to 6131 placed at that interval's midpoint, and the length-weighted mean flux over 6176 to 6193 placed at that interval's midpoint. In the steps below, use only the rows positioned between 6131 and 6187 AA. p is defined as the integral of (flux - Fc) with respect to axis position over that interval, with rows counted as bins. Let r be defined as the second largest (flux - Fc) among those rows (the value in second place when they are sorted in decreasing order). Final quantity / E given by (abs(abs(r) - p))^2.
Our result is 45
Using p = -6.6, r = 0.10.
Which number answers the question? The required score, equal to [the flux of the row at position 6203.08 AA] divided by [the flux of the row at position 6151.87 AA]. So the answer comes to 1.00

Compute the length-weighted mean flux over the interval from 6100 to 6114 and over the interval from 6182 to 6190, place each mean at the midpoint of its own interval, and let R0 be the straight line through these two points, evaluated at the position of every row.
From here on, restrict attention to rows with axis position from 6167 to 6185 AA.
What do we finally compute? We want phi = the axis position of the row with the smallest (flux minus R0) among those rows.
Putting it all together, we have 6168.89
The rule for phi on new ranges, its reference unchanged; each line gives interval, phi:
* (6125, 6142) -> 6137.72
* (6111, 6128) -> 6112.33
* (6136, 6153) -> 6137.72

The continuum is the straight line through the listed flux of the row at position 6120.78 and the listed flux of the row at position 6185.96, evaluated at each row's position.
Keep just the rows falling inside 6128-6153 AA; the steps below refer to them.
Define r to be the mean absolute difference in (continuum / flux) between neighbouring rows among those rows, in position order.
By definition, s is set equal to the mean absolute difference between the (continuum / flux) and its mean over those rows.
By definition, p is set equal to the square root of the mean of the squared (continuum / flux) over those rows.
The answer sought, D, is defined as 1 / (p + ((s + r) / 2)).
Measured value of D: 0.986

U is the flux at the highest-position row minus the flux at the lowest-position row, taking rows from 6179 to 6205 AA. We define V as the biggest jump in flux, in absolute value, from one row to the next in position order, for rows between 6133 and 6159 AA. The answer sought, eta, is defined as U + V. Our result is 0.07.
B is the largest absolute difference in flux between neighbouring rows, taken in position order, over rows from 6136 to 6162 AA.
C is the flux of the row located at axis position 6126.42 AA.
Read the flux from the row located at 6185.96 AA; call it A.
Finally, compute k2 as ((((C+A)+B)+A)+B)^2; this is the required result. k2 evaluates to 939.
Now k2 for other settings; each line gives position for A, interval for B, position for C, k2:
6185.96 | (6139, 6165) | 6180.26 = 931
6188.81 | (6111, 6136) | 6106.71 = 898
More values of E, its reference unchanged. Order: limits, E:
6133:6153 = 3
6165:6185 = 2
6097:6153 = 29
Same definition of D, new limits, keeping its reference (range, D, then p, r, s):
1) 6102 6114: 0.971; 1.02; 0.008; 0.008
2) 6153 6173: 0.953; 1.04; 0.014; 0.014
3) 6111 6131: 0.996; 1.00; 0.005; 0.004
